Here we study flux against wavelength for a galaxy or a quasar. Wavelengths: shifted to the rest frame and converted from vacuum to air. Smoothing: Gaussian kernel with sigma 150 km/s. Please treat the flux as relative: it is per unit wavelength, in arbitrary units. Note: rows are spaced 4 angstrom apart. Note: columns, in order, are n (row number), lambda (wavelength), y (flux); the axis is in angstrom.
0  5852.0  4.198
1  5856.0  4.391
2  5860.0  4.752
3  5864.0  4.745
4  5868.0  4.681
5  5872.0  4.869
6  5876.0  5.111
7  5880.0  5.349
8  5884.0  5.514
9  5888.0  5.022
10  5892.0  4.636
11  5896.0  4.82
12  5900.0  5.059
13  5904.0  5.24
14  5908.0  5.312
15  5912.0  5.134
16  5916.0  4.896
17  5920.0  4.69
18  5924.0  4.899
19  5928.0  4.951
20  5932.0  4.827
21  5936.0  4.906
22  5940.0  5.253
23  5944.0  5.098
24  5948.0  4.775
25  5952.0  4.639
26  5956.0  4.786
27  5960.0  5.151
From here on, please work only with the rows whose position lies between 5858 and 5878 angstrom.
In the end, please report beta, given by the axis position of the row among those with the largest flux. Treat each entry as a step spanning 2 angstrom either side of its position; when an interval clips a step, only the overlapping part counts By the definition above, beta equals 5876.0 angstrom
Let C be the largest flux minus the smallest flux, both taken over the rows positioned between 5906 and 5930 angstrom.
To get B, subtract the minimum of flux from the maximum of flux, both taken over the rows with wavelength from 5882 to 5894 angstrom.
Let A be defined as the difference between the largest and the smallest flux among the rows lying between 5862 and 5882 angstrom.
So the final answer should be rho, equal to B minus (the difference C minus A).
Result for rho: 0.92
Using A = 0.67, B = 0.9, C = 0.622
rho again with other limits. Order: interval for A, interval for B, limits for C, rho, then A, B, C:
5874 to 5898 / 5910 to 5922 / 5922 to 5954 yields 0.71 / 0.88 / 0.4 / 0.614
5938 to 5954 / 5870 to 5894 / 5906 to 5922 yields 0.87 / 0.61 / 0.9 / 0.622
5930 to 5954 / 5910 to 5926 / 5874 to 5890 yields 0.57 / 0.61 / 0.4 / 0.492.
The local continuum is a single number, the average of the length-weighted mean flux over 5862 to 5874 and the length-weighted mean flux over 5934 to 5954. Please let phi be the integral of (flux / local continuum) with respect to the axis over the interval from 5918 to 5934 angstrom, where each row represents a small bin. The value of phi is 16 angstrom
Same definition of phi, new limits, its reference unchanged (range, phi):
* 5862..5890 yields 29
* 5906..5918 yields 13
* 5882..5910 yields 29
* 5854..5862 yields 8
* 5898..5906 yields 8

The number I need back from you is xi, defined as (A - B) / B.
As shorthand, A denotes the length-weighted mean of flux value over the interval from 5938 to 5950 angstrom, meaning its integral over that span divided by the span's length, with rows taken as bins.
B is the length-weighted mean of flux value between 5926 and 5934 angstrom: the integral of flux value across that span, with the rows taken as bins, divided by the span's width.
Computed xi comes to 0.031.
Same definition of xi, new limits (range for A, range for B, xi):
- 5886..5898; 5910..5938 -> -0.015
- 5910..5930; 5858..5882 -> -0.001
